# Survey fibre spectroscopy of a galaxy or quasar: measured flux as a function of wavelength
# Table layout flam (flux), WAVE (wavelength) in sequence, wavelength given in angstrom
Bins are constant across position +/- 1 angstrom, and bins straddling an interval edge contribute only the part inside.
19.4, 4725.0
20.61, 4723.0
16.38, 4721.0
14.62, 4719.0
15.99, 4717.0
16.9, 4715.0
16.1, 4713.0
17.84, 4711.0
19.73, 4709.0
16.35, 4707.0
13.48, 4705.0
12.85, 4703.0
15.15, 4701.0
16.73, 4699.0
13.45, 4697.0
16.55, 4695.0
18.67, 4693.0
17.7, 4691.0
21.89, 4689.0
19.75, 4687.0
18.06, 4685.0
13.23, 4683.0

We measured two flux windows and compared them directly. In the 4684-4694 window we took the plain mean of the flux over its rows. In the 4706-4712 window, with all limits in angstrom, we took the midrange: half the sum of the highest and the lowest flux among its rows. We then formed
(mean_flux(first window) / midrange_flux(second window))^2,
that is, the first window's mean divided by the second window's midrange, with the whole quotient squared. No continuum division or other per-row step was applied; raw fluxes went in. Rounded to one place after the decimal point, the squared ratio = 1.1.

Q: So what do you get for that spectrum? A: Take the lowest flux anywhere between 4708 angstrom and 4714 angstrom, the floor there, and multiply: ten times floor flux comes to 161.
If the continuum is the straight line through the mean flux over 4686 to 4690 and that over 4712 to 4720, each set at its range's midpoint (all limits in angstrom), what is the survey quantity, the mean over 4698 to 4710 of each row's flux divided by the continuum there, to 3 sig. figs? 0.875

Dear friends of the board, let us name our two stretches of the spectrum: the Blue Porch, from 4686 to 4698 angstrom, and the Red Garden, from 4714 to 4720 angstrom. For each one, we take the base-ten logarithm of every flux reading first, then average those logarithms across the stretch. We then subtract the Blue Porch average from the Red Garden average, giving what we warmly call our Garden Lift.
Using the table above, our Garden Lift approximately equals -0.05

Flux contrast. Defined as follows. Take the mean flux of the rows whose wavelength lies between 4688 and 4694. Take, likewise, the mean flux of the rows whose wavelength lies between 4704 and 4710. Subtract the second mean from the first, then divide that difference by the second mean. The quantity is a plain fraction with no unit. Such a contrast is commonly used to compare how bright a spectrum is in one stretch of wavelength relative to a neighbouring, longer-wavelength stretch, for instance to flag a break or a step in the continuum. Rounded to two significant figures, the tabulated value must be 0.18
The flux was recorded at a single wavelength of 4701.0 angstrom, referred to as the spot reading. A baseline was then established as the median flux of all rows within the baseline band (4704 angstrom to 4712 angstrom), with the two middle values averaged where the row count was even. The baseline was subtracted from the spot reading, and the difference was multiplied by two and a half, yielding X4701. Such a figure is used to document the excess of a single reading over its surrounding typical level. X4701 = -4.9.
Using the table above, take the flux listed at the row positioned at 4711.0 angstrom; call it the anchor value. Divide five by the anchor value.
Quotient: 0.28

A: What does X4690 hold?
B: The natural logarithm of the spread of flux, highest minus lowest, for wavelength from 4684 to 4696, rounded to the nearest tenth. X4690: 1.7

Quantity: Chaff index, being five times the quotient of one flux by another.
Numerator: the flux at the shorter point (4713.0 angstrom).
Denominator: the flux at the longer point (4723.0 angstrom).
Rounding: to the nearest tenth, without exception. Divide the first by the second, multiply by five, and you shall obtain 3.9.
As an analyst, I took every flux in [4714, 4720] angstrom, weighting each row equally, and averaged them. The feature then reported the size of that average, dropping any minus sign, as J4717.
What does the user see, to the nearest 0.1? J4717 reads 15.8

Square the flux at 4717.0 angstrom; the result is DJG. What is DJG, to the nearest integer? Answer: 256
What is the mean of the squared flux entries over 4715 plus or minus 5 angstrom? 267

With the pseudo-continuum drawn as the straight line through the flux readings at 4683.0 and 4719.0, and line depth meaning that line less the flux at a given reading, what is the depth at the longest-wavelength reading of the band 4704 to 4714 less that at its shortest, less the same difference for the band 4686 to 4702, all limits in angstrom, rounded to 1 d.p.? -7.5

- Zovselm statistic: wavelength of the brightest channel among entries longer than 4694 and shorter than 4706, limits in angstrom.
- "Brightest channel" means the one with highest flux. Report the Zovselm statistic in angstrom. 4699.0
